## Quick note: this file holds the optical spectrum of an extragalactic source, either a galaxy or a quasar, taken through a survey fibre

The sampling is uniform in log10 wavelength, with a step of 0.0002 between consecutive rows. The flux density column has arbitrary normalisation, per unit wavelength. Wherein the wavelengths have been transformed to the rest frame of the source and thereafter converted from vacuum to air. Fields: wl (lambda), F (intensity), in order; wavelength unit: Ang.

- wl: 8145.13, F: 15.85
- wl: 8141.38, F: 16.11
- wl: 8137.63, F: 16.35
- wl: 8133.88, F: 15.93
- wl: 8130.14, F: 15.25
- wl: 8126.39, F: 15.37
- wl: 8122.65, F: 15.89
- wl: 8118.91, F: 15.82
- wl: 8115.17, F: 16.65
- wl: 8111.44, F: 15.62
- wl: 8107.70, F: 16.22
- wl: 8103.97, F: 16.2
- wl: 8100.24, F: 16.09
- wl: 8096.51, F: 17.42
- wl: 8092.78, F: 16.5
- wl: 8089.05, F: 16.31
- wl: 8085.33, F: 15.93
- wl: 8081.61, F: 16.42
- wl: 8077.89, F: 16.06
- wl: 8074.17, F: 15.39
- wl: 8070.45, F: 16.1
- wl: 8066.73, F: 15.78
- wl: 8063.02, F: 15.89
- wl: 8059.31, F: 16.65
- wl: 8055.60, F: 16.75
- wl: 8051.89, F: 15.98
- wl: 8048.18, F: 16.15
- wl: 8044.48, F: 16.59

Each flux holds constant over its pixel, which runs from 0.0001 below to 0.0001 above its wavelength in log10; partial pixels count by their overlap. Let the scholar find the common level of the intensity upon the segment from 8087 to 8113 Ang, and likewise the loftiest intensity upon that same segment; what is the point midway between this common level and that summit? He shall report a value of 16.9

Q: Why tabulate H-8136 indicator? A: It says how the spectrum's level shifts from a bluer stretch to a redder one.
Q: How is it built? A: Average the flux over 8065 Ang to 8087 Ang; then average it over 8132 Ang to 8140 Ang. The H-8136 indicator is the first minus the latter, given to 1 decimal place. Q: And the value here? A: -0.2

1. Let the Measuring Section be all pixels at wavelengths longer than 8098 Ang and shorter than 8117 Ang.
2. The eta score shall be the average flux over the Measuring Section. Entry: 16.2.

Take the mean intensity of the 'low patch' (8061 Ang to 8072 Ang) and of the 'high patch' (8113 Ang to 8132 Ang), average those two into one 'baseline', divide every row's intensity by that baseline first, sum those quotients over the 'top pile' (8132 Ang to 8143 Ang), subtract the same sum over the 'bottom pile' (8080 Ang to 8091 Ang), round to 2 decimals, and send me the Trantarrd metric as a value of -0.02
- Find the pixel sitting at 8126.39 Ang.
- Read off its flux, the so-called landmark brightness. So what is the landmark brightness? 15.37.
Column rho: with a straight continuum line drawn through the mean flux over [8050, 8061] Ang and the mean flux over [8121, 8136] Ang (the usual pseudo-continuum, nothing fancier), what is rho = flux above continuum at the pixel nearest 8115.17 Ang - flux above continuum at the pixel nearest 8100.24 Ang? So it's 0.73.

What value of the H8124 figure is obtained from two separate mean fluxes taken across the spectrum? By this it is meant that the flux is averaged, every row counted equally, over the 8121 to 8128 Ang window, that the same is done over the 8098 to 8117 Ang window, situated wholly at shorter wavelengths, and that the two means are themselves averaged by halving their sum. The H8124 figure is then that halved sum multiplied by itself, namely 253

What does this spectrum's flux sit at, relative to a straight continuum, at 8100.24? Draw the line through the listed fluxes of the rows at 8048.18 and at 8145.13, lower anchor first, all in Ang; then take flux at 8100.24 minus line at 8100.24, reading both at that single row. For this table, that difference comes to 0.10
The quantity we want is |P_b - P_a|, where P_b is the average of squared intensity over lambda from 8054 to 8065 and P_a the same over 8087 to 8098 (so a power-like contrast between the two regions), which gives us 10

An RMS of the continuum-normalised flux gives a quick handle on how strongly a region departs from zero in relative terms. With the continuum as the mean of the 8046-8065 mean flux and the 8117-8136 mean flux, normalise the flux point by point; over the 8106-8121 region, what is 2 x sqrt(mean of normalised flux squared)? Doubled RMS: 2.01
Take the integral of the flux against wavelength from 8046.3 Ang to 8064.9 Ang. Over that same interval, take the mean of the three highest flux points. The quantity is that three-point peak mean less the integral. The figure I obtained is -286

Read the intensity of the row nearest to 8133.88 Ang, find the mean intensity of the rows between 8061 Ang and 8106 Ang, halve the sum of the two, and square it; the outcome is 257.7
